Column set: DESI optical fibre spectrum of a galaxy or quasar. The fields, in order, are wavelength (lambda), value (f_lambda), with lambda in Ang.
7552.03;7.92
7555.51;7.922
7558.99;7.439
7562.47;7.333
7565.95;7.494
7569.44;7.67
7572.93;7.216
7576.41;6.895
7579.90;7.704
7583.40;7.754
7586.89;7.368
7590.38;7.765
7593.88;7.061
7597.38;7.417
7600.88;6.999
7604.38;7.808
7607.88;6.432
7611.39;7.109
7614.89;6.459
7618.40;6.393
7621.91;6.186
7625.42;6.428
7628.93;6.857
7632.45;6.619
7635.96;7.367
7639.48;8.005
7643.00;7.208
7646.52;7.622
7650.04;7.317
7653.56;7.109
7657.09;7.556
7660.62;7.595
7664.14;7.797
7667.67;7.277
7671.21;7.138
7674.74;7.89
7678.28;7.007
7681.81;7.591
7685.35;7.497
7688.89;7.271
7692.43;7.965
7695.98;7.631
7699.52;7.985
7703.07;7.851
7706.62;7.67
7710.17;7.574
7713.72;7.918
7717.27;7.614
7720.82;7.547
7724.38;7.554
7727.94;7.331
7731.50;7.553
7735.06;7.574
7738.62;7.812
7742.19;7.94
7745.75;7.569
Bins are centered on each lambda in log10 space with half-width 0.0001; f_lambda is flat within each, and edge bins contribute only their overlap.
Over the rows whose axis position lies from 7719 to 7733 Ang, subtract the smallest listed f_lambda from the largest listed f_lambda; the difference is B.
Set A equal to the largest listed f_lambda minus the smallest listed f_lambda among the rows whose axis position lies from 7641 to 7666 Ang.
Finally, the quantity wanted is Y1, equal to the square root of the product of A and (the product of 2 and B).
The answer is 0.55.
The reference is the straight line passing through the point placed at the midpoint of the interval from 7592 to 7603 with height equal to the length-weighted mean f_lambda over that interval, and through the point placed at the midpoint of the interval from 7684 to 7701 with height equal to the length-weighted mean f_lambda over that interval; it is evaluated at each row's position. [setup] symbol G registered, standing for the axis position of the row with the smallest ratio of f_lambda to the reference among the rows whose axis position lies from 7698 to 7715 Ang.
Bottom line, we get 7710.17 Ang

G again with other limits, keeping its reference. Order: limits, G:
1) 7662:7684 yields 7678.28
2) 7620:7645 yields 7621.91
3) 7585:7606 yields 7600.88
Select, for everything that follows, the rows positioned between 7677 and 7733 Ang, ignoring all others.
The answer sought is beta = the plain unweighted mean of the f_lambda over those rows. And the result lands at 7.60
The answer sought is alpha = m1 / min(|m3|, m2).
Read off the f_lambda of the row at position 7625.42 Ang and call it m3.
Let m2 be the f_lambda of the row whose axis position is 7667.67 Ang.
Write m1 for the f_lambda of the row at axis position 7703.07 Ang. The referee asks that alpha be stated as 1.22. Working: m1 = 7.851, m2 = 7.277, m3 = 6.428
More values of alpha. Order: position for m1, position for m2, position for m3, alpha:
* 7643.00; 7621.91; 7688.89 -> 1.17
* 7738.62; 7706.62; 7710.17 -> 1.03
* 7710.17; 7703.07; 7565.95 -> 1.01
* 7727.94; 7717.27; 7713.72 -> 0.96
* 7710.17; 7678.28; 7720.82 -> 1.08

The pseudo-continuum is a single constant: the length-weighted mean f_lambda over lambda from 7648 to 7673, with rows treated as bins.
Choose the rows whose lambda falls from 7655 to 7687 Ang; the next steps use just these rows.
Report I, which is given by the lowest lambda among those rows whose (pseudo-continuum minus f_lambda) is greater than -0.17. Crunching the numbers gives 7657.09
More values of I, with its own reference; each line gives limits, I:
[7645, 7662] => 7650.04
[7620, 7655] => 7621.91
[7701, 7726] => 7720.82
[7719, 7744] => 7720.82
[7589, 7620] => 7593.88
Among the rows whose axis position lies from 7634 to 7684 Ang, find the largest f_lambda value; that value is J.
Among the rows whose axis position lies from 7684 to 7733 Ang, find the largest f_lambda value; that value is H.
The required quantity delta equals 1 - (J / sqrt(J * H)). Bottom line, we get -0.001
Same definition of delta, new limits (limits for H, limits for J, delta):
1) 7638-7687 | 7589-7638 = 0.012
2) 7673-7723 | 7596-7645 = -0.001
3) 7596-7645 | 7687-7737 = 0.001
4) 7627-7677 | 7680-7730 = 0.001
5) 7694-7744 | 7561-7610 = 0.011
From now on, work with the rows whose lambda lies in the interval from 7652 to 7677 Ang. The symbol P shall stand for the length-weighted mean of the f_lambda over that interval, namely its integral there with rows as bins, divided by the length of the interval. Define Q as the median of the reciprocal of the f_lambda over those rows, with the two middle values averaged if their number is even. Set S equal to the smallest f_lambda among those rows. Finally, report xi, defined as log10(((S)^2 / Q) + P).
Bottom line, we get 2.59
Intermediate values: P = 7.47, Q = 0.132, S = 7.109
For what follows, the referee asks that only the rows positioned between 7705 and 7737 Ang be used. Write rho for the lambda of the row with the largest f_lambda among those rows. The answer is 7713.72 Ang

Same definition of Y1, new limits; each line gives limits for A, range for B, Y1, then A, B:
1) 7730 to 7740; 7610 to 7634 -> 0.69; 0.26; 0.92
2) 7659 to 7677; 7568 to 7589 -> 1.14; 0.75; 0.86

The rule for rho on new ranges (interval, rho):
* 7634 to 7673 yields 7639.48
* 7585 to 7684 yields 7639.48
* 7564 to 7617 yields 7604.38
